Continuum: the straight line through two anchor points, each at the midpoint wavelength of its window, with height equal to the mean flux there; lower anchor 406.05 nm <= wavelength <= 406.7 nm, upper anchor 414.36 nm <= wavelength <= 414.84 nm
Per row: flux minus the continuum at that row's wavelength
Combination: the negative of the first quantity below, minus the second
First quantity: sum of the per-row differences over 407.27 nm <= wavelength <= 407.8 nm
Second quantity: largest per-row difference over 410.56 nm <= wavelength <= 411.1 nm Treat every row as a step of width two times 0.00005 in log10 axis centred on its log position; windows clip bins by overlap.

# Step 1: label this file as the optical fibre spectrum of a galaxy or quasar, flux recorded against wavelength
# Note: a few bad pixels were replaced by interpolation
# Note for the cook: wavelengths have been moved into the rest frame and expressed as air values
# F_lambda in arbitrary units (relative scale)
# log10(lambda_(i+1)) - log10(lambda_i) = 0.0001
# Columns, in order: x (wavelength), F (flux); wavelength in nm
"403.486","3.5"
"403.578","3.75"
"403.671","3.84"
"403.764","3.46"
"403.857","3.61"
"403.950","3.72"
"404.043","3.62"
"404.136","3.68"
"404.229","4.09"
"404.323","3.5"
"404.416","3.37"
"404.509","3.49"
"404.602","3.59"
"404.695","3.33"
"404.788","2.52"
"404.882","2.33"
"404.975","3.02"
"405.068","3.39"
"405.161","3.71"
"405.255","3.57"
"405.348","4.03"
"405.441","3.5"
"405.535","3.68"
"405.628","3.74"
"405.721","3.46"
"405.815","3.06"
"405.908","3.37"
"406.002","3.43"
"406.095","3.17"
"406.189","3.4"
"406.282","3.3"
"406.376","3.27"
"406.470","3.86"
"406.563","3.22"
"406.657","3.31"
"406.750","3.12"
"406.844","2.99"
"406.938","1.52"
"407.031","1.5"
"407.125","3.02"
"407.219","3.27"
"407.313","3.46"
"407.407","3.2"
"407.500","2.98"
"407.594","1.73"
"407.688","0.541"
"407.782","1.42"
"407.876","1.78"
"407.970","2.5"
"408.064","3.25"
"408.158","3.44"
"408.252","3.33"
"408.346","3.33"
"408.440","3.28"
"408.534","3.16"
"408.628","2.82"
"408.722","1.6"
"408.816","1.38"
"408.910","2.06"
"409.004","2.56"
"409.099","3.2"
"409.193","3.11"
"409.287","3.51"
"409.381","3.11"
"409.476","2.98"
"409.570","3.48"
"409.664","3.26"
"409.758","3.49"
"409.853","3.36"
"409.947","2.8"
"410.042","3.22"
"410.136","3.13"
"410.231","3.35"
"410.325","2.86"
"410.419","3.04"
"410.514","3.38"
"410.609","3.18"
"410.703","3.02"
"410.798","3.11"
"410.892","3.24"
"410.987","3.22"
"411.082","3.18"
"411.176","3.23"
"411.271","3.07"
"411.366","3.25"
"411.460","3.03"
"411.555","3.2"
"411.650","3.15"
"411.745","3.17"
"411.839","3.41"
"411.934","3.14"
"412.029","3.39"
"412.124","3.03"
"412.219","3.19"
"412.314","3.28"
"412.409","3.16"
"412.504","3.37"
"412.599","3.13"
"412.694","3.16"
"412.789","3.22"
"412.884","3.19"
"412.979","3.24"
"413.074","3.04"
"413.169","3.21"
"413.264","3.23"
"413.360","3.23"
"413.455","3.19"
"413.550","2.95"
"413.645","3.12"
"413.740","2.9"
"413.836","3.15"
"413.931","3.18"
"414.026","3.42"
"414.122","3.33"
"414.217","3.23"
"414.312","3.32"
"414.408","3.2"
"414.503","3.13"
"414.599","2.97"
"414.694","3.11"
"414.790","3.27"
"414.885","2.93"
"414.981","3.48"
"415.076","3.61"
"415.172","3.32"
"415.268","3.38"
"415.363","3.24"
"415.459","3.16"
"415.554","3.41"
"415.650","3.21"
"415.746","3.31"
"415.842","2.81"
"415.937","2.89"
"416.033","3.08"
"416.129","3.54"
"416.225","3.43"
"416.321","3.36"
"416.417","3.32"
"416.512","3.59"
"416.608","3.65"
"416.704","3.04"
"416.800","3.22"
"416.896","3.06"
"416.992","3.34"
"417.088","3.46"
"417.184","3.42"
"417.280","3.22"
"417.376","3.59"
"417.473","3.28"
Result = 7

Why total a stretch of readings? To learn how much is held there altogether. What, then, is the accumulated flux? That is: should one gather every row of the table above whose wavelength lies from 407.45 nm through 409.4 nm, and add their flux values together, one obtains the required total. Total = 54.1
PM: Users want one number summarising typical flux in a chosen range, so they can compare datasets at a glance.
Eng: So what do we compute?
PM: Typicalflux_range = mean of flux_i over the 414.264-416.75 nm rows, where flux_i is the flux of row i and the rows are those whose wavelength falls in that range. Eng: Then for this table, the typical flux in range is 3.26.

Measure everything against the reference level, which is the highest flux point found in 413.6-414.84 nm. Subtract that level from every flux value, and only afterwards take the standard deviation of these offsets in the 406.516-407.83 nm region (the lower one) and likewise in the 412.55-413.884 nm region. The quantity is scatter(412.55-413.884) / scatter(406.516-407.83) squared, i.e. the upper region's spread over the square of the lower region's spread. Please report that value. 0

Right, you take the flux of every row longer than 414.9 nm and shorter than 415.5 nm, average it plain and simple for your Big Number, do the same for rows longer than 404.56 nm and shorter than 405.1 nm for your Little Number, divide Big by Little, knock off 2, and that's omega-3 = -0.89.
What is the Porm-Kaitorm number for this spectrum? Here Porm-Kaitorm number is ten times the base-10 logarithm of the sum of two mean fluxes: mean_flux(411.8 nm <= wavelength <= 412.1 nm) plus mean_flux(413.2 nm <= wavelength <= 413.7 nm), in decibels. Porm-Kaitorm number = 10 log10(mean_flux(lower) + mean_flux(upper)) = 8.1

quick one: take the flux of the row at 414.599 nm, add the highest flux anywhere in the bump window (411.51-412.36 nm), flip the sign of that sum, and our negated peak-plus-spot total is -6.38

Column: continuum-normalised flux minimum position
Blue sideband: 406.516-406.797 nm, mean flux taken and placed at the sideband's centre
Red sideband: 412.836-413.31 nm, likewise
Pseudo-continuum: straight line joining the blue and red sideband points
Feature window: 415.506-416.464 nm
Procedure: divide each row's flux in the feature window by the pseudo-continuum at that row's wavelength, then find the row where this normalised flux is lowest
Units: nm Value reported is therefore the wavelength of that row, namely 415.842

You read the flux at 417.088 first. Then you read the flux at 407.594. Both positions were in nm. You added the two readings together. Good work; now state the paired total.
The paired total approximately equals 5.19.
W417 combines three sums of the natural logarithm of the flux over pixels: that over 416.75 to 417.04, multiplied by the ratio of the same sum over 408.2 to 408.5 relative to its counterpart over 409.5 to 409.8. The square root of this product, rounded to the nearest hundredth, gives 1.85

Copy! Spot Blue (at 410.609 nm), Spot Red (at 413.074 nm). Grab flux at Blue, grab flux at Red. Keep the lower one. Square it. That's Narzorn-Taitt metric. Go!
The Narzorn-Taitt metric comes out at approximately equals 9.2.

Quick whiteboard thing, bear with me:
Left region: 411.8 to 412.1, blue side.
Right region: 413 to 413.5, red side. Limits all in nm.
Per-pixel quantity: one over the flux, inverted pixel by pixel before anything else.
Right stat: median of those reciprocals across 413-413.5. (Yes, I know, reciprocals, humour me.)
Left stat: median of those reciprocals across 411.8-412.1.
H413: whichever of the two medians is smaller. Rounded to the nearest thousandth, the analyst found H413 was 0.295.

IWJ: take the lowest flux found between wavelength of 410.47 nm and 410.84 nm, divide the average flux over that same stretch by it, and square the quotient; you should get 1.10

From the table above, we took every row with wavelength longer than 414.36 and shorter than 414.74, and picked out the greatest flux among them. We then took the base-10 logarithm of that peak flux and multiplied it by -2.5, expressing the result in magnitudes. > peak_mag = -1.26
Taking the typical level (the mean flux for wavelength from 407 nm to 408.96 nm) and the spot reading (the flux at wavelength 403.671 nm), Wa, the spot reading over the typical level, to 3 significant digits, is 1.52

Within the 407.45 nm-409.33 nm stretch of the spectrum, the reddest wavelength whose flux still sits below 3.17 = 409.193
